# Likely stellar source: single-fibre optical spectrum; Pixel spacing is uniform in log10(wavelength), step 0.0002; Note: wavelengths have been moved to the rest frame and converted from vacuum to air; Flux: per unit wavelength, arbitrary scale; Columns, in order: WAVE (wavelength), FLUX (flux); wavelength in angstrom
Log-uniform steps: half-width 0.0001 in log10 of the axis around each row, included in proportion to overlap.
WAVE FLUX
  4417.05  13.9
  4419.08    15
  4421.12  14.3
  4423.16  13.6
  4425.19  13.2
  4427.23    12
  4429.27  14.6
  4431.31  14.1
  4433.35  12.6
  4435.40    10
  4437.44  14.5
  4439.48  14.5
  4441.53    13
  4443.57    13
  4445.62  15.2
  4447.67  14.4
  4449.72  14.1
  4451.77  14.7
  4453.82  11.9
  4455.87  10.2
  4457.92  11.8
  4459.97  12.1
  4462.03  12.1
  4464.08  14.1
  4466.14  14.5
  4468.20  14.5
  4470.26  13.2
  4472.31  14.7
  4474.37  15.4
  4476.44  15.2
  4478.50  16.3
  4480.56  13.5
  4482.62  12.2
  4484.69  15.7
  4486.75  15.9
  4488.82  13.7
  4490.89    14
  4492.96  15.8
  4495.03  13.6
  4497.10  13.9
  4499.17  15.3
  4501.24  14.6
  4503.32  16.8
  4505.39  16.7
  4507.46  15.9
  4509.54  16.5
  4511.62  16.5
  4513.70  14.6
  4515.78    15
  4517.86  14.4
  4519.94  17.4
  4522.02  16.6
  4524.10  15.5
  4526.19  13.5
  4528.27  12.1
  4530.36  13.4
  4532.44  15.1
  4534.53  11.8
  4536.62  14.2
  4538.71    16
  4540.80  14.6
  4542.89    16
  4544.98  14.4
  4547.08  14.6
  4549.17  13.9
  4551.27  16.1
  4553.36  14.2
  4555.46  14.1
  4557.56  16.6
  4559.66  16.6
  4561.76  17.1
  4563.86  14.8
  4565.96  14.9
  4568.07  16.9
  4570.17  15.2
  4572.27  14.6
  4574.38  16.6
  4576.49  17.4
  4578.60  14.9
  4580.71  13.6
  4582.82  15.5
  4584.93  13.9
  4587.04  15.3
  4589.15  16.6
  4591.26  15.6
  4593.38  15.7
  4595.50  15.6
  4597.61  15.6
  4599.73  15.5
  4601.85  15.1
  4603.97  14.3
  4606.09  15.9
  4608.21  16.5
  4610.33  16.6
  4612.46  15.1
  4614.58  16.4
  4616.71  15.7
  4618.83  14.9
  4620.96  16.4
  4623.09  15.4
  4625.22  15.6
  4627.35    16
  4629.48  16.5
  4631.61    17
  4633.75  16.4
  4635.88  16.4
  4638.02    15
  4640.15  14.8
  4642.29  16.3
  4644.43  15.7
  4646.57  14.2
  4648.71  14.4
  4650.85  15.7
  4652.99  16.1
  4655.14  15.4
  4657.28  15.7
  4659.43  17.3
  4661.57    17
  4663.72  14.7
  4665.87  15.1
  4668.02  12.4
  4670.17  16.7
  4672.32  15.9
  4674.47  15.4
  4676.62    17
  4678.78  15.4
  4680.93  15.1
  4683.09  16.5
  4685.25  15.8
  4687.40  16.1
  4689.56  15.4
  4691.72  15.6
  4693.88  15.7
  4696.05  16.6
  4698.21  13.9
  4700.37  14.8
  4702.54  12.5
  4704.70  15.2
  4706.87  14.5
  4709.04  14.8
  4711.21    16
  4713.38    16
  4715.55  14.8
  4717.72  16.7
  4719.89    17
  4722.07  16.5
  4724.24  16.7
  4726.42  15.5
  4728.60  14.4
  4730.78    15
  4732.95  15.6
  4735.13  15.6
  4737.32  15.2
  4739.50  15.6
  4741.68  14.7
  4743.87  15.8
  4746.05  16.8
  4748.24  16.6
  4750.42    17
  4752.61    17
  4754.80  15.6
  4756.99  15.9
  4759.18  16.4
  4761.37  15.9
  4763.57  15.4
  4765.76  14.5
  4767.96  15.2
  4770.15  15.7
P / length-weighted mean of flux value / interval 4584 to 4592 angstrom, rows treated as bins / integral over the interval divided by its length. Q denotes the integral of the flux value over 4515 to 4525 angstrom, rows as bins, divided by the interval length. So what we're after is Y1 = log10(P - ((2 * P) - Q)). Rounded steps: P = 15.4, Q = 15.8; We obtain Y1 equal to -0.4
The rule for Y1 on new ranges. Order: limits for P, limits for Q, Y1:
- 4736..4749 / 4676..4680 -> -0.5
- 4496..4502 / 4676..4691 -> 0.1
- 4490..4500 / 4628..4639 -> 0.2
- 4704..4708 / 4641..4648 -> -0.3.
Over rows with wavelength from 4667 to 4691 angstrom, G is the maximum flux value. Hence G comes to 17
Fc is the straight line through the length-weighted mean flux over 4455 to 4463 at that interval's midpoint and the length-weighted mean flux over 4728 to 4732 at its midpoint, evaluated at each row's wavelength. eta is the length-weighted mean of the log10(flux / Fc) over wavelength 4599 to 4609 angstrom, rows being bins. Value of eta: 0.06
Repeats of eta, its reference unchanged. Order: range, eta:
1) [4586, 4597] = 0.08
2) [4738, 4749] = 0.02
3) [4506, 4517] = 0.11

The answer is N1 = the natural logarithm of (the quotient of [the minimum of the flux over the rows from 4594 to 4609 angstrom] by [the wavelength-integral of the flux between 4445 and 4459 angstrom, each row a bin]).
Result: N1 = -2.55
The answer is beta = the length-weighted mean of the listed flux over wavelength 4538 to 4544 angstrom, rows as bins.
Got 15.5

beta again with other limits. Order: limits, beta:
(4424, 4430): 13.2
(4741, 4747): 15.8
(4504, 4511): 16.4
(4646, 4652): 14.8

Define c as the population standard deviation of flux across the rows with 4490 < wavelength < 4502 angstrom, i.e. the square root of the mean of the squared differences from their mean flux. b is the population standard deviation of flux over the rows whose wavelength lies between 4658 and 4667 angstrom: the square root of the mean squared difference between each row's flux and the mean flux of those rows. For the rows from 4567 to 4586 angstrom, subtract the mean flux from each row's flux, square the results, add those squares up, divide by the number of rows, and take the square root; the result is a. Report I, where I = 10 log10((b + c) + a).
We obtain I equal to 5.0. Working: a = 1.3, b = 1.14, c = 0.79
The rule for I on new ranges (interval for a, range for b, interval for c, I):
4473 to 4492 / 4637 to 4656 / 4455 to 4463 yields 4.4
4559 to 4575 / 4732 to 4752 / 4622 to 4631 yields 3.3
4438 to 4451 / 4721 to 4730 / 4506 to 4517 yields 4.0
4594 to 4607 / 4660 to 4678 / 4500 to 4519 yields 4.6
